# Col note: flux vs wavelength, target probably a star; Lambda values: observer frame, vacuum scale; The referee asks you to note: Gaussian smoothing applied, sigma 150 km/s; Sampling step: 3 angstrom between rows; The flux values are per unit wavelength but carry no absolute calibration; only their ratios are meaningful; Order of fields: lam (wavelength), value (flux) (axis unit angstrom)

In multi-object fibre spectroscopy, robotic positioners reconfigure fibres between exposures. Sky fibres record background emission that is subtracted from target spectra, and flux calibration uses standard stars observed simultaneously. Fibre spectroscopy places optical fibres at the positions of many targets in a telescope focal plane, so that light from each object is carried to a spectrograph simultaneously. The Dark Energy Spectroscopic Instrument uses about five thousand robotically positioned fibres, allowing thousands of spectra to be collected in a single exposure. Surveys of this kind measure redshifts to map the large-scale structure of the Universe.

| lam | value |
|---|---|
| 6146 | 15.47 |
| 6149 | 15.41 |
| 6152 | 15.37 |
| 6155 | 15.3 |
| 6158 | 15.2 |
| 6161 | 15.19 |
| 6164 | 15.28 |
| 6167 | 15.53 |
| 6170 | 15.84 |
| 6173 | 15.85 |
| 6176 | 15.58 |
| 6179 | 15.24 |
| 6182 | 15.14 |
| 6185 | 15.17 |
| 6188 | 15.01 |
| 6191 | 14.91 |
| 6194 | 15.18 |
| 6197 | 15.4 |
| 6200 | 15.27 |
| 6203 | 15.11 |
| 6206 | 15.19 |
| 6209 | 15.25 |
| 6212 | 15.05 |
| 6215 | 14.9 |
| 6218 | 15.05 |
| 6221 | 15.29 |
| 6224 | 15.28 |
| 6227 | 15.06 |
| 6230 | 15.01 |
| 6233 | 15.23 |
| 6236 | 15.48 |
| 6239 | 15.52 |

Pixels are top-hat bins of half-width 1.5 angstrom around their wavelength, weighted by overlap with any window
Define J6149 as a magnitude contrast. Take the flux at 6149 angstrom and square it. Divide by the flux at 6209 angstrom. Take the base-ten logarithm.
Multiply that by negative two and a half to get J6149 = -2.98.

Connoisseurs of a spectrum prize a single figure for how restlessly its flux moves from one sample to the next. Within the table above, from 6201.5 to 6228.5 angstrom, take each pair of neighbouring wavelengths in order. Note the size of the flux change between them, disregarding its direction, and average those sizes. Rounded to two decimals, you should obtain 0.14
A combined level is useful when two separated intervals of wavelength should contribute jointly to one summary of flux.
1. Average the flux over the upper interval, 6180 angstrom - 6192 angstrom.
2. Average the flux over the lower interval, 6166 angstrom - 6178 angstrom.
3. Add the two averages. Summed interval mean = 30.76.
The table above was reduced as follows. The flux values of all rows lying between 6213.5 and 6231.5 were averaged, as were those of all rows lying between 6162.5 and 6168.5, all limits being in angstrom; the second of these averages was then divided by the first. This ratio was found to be 1.02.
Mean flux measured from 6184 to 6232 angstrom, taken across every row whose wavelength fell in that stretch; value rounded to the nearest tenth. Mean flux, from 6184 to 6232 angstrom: 15.1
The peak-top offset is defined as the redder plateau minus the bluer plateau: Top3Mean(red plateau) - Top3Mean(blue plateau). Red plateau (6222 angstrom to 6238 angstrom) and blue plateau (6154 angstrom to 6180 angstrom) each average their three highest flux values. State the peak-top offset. -0.43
